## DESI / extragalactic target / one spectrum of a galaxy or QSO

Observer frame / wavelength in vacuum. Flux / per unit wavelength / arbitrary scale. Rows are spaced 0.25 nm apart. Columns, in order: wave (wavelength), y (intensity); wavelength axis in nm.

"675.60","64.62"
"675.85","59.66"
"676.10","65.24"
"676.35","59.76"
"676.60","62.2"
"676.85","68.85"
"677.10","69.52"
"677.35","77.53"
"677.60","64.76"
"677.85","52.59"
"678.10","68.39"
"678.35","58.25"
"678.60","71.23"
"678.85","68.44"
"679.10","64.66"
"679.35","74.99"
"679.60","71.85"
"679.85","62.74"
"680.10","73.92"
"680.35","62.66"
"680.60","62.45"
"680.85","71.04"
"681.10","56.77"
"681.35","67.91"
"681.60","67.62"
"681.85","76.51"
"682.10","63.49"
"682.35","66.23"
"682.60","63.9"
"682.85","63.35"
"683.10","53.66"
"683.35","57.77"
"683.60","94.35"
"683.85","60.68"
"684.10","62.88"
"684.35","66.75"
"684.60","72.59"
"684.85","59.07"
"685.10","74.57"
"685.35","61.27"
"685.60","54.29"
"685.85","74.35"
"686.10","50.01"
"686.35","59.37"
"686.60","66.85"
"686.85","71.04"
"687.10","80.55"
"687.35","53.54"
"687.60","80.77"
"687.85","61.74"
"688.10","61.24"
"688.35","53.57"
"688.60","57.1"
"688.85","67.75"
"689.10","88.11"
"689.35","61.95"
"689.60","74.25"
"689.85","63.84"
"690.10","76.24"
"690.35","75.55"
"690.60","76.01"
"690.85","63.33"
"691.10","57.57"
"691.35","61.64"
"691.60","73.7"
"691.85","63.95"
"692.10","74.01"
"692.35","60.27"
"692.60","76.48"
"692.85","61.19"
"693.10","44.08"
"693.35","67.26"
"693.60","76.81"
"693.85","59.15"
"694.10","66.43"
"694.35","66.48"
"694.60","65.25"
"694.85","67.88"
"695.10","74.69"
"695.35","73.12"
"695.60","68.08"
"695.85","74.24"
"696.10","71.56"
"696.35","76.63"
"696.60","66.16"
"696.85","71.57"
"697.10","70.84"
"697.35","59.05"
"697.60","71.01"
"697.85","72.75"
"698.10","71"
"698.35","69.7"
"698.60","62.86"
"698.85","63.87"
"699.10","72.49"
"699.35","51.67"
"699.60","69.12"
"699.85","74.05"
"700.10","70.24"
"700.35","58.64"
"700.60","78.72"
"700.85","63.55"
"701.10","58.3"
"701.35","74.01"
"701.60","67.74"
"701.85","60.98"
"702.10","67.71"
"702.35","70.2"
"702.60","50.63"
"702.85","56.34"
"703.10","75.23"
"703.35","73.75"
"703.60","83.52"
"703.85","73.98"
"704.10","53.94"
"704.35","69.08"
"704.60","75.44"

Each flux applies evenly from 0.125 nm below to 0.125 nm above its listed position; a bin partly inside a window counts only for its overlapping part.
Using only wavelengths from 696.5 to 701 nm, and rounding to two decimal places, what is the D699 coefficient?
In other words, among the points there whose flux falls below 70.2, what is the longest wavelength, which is 700.85 nm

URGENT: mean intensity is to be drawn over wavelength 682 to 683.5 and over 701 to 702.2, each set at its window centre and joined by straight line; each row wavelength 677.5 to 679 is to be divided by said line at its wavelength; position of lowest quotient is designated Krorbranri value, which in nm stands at 677.85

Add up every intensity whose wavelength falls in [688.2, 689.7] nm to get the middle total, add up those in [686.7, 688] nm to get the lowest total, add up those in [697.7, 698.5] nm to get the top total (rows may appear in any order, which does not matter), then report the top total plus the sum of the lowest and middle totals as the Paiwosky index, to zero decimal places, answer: 964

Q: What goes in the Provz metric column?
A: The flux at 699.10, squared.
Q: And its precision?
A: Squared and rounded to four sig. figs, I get 5255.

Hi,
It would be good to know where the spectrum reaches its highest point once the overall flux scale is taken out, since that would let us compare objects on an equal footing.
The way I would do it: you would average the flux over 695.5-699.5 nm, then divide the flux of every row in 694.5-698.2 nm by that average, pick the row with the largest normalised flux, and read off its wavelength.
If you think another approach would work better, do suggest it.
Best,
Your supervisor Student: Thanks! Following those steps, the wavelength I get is 696.35 nm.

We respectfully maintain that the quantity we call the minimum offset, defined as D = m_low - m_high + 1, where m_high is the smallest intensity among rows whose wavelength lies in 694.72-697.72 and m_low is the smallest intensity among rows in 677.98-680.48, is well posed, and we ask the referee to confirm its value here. 0.2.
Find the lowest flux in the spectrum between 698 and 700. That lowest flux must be 51.67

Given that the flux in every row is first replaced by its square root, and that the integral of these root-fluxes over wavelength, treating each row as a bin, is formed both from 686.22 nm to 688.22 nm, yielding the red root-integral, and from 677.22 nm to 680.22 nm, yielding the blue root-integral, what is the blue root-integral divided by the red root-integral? 1.5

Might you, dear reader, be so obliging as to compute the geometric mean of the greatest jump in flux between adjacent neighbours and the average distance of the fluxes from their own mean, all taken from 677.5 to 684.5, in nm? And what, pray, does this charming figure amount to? 14.5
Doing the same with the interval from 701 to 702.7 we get 11.3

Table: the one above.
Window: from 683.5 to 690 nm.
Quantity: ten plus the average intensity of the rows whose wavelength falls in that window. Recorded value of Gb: 76.6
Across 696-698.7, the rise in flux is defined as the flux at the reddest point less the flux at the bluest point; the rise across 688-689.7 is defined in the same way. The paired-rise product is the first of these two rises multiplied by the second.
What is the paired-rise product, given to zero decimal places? -113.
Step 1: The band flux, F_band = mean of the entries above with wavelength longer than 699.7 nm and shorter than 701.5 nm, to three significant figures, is 68.2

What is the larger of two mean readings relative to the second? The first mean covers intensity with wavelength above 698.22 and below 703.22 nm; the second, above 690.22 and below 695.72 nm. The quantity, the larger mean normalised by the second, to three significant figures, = 1.00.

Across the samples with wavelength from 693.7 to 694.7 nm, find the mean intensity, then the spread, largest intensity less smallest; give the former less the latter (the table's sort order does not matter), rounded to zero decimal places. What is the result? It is 57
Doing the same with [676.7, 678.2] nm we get 42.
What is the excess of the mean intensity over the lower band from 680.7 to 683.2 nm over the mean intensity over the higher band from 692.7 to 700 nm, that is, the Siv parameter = -2.5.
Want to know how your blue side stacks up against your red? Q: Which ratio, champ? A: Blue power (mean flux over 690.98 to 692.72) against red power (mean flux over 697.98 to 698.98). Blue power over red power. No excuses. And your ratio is 1.00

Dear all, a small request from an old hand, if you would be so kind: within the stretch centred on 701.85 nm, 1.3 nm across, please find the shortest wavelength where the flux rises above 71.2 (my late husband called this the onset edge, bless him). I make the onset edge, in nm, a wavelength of 701.35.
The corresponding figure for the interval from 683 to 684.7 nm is 683.60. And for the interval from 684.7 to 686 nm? 685.10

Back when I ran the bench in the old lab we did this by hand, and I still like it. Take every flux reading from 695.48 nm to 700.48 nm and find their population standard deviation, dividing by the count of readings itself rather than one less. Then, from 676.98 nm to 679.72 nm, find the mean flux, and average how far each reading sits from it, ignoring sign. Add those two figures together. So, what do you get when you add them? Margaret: 11.4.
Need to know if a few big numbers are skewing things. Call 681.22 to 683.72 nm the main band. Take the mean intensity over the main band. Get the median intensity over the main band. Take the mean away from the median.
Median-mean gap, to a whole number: -2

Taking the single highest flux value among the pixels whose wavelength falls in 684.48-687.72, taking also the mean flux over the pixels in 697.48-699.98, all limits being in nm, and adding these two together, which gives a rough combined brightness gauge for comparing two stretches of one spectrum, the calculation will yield 149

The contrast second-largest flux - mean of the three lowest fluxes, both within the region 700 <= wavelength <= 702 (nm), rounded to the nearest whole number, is 15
